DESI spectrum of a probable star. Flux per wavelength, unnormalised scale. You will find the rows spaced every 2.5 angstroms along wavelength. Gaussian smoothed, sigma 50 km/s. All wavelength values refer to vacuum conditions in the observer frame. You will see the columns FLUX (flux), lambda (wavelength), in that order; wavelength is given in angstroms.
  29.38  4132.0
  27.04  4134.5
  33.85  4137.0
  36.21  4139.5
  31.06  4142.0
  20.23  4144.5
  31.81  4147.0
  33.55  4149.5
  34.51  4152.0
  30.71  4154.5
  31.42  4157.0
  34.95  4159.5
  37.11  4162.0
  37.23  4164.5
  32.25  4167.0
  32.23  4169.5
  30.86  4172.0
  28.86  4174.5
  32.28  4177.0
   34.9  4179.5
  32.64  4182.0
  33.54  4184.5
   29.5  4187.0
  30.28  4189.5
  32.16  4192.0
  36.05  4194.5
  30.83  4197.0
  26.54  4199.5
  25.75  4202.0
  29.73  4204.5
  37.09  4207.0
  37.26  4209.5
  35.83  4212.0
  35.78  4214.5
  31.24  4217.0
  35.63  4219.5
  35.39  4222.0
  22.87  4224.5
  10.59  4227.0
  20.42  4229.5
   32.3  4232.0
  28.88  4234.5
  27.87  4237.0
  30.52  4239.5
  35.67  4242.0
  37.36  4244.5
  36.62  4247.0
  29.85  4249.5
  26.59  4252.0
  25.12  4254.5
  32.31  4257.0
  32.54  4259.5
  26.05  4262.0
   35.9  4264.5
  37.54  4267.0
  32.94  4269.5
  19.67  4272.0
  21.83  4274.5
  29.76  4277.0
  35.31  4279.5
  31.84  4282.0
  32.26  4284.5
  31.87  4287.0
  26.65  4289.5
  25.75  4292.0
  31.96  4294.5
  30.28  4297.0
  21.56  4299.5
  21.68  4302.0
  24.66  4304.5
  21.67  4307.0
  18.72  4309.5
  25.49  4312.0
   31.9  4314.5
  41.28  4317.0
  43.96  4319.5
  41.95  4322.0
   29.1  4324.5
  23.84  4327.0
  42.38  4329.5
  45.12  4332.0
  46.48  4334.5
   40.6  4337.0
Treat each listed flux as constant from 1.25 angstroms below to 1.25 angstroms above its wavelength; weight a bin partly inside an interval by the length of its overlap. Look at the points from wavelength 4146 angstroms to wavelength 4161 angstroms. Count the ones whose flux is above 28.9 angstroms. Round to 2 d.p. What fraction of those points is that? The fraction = 1.00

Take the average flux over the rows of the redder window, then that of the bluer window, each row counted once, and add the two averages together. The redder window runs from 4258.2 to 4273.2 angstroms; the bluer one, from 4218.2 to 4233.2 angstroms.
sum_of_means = 57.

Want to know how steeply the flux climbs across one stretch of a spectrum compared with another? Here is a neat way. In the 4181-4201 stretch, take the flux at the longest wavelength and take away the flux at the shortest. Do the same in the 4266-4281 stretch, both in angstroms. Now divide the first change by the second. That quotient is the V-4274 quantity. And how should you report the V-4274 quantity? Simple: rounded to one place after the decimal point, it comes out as 2.7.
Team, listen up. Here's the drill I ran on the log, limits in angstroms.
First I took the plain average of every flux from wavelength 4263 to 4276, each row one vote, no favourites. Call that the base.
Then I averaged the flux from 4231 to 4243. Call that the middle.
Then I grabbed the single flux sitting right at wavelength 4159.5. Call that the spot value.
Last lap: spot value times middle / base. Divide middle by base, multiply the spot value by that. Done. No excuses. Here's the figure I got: 37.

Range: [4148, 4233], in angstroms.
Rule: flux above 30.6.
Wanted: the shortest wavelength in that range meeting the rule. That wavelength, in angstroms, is 4149.5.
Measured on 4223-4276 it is 4232.0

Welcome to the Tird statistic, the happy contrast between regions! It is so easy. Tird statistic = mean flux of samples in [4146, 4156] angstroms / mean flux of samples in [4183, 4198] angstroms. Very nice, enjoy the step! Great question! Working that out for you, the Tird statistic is 1.02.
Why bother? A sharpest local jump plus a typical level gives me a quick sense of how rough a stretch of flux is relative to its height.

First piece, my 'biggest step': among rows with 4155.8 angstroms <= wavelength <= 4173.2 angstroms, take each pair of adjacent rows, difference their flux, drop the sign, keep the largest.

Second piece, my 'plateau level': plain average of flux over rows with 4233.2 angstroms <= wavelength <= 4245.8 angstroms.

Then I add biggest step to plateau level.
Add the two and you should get 37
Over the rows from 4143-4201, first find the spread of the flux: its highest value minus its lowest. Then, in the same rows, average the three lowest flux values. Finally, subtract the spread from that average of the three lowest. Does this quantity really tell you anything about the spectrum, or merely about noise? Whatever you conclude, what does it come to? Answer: 8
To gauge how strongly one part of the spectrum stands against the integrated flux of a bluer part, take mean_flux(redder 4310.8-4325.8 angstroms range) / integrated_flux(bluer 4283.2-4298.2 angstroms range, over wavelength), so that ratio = 0.080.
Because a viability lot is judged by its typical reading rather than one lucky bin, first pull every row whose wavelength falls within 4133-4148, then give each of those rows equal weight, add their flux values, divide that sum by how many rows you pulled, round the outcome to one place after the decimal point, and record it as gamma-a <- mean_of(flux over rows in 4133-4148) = 30.0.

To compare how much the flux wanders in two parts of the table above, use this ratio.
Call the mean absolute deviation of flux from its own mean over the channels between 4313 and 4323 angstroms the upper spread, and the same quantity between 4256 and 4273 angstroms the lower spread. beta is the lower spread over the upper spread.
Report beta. 1.18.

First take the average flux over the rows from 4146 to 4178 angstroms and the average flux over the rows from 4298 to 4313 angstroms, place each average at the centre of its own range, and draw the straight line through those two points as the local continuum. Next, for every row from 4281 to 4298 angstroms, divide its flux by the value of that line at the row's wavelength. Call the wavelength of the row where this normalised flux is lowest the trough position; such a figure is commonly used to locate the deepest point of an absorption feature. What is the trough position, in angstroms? 4292.0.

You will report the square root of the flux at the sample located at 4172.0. 5.6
